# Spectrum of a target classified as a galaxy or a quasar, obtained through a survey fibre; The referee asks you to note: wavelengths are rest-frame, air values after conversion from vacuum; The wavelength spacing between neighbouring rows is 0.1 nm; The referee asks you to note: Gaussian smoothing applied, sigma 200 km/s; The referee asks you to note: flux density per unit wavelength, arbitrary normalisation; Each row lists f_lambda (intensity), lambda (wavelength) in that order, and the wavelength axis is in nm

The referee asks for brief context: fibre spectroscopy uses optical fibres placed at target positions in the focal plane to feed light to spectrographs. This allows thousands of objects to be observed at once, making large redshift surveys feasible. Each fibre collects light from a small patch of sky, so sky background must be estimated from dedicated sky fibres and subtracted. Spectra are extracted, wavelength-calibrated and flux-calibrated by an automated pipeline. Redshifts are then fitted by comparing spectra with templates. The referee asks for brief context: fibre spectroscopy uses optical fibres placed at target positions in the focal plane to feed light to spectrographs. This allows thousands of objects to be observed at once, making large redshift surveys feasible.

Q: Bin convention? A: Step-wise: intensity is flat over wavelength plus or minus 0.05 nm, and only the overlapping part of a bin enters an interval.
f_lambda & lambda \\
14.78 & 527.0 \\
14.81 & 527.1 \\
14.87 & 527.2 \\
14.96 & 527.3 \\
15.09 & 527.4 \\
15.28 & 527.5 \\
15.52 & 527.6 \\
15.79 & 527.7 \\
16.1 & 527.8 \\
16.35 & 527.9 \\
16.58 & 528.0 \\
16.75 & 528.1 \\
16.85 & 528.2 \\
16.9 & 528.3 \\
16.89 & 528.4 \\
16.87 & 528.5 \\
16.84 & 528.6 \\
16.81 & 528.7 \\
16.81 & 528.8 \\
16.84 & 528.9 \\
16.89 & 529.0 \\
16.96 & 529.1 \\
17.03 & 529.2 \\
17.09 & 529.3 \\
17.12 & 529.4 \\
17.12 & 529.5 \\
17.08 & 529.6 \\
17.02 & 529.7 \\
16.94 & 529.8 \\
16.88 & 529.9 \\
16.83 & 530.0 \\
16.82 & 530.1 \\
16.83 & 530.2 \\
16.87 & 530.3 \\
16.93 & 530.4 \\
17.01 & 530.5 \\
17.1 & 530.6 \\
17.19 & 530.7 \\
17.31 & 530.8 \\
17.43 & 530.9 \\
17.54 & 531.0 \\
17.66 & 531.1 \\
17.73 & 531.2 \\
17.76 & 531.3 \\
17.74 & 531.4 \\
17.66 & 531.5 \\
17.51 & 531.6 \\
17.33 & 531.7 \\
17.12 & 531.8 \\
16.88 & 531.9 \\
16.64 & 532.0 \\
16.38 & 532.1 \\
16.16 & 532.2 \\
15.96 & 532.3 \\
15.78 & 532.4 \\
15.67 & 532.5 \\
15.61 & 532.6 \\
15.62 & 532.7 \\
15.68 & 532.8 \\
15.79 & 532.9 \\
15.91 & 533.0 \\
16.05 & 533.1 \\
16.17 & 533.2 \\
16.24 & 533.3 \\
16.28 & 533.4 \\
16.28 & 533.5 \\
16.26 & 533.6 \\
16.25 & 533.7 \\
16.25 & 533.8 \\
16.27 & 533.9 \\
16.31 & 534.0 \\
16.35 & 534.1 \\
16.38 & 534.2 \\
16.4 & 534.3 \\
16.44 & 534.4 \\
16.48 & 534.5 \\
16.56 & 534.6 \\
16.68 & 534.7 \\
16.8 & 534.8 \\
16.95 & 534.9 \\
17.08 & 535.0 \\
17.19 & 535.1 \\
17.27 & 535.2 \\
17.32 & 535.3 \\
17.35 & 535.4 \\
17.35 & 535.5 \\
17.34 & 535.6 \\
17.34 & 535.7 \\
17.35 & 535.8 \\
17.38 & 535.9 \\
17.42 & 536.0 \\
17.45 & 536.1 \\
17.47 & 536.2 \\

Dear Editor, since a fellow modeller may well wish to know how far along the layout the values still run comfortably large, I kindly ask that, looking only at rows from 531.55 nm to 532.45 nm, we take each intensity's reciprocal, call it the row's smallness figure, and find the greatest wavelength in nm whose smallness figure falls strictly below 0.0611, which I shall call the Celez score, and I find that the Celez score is 532.1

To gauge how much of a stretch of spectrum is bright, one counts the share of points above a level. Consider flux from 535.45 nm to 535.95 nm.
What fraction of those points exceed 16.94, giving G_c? 1.0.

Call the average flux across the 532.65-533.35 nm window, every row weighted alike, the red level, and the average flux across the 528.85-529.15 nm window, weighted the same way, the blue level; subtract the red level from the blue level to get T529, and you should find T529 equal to 1.0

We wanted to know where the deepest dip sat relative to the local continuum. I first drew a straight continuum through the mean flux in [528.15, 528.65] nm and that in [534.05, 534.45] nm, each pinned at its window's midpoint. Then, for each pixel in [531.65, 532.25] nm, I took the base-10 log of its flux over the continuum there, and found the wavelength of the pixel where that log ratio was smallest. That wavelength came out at 532.2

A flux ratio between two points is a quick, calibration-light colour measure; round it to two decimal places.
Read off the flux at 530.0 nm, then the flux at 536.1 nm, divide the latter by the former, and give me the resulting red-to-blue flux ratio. 1.04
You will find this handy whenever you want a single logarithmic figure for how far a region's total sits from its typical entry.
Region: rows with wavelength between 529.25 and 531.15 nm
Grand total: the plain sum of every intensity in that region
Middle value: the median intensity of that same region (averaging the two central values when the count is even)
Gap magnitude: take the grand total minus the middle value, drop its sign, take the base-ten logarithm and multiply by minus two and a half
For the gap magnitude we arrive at -6.22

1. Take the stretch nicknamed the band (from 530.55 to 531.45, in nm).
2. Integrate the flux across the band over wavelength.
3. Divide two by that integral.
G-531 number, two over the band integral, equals 0.127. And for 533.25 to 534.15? 0.137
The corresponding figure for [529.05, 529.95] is 0.131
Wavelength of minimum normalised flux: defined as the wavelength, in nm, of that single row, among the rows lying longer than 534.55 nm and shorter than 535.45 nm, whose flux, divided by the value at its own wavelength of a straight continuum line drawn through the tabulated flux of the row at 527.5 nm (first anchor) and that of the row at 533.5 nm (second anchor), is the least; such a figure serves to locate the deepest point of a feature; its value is 534.6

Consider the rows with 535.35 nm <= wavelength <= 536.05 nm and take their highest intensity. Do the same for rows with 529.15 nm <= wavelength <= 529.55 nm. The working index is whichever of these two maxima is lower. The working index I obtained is 17.1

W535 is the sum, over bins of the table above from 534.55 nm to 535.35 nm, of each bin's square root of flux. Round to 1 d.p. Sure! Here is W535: 33.0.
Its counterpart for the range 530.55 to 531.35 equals 33.4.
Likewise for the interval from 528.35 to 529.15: 32.9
